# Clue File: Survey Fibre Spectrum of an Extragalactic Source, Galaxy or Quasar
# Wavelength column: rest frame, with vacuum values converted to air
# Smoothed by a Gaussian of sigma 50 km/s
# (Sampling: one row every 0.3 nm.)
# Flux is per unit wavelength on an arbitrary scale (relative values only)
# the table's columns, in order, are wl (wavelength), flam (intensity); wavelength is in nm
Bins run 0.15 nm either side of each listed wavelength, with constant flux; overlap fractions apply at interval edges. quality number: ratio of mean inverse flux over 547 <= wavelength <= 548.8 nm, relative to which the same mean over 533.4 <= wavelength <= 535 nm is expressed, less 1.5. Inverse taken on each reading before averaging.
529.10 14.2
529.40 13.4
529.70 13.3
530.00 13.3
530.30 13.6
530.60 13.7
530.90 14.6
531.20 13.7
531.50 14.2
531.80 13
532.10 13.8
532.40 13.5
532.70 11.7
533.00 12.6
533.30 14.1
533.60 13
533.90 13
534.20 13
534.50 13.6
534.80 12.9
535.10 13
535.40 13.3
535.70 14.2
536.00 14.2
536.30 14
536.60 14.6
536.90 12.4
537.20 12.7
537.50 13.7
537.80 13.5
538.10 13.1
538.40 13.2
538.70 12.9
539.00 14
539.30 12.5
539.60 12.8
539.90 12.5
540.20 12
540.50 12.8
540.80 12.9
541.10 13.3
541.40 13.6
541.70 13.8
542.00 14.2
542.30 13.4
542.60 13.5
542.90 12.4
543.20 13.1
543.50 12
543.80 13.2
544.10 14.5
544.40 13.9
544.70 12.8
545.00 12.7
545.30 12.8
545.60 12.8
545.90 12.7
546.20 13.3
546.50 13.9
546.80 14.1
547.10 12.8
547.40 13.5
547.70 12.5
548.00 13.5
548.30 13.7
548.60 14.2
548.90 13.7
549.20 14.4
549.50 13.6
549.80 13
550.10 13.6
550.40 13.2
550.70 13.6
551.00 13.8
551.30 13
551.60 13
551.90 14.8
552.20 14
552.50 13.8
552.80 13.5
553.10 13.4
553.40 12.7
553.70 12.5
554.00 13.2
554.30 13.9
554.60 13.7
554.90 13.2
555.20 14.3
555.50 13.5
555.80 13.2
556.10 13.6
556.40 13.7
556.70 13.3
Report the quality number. -0.48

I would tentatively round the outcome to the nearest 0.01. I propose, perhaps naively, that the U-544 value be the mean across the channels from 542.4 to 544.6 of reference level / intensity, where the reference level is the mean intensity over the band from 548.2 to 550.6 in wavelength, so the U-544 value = 1.04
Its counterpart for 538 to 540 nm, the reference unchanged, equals 1.05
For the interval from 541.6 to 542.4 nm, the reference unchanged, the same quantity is 0.99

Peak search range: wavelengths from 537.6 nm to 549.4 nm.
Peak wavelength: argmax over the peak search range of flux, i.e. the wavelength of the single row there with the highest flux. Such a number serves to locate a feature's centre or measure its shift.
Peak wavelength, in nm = 544.10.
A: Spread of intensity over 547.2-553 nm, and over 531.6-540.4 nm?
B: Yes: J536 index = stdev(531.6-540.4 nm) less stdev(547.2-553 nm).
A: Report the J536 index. 0.16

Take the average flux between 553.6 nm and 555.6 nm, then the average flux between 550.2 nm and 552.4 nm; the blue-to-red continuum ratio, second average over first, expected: 1.01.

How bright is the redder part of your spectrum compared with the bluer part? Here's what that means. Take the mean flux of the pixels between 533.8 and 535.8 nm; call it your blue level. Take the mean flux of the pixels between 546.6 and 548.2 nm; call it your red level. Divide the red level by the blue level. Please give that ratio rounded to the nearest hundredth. 1.00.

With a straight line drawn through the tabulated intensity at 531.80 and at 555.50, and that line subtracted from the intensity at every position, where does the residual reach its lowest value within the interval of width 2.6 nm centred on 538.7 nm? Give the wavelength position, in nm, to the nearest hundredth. 539.90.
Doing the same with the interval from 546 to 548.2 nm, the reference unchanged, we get 547.70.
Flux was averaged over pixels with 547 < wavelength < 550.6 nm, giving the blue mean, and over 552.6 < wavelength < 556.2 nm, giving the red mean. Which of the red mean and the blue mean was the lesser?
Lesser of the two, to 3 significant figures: 13.4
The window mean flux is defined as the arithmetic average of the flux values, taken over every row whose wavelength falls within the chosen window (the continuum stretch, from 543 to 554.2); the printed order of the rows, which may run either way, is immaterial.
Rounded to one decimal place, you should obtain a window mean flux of 13.4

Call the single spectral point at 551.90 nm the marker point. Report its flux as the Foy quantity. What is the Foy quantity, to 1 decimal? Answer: 14.8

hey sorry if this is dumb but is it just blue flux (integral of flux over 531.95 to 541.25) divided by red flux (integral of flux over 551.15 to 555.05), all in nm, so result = 2.3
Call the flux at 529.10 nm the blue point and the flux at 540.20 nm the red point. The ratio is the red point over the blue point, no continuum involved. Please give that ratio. 0.845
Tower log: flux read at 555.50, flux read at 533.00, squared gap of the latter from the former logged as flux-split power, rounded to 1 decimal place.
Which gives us 0.8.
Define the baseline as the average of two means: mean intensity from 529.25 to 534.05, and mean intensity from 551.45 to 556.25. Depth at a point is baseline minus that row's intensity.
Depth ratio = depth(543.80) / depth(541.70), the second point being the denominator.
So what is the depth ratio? -0.8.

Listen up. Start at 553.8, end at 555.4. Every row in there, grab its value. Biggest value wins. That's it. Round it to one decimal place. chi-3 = 14.3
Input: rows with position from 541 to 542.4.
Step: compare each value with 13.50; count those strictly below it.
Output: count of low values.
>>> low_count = 2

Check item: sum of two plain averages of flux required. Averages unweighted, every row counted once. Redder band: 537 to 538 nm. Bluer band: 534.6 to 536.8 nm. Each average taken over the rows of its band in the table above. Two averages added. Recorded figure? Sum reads 27.0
